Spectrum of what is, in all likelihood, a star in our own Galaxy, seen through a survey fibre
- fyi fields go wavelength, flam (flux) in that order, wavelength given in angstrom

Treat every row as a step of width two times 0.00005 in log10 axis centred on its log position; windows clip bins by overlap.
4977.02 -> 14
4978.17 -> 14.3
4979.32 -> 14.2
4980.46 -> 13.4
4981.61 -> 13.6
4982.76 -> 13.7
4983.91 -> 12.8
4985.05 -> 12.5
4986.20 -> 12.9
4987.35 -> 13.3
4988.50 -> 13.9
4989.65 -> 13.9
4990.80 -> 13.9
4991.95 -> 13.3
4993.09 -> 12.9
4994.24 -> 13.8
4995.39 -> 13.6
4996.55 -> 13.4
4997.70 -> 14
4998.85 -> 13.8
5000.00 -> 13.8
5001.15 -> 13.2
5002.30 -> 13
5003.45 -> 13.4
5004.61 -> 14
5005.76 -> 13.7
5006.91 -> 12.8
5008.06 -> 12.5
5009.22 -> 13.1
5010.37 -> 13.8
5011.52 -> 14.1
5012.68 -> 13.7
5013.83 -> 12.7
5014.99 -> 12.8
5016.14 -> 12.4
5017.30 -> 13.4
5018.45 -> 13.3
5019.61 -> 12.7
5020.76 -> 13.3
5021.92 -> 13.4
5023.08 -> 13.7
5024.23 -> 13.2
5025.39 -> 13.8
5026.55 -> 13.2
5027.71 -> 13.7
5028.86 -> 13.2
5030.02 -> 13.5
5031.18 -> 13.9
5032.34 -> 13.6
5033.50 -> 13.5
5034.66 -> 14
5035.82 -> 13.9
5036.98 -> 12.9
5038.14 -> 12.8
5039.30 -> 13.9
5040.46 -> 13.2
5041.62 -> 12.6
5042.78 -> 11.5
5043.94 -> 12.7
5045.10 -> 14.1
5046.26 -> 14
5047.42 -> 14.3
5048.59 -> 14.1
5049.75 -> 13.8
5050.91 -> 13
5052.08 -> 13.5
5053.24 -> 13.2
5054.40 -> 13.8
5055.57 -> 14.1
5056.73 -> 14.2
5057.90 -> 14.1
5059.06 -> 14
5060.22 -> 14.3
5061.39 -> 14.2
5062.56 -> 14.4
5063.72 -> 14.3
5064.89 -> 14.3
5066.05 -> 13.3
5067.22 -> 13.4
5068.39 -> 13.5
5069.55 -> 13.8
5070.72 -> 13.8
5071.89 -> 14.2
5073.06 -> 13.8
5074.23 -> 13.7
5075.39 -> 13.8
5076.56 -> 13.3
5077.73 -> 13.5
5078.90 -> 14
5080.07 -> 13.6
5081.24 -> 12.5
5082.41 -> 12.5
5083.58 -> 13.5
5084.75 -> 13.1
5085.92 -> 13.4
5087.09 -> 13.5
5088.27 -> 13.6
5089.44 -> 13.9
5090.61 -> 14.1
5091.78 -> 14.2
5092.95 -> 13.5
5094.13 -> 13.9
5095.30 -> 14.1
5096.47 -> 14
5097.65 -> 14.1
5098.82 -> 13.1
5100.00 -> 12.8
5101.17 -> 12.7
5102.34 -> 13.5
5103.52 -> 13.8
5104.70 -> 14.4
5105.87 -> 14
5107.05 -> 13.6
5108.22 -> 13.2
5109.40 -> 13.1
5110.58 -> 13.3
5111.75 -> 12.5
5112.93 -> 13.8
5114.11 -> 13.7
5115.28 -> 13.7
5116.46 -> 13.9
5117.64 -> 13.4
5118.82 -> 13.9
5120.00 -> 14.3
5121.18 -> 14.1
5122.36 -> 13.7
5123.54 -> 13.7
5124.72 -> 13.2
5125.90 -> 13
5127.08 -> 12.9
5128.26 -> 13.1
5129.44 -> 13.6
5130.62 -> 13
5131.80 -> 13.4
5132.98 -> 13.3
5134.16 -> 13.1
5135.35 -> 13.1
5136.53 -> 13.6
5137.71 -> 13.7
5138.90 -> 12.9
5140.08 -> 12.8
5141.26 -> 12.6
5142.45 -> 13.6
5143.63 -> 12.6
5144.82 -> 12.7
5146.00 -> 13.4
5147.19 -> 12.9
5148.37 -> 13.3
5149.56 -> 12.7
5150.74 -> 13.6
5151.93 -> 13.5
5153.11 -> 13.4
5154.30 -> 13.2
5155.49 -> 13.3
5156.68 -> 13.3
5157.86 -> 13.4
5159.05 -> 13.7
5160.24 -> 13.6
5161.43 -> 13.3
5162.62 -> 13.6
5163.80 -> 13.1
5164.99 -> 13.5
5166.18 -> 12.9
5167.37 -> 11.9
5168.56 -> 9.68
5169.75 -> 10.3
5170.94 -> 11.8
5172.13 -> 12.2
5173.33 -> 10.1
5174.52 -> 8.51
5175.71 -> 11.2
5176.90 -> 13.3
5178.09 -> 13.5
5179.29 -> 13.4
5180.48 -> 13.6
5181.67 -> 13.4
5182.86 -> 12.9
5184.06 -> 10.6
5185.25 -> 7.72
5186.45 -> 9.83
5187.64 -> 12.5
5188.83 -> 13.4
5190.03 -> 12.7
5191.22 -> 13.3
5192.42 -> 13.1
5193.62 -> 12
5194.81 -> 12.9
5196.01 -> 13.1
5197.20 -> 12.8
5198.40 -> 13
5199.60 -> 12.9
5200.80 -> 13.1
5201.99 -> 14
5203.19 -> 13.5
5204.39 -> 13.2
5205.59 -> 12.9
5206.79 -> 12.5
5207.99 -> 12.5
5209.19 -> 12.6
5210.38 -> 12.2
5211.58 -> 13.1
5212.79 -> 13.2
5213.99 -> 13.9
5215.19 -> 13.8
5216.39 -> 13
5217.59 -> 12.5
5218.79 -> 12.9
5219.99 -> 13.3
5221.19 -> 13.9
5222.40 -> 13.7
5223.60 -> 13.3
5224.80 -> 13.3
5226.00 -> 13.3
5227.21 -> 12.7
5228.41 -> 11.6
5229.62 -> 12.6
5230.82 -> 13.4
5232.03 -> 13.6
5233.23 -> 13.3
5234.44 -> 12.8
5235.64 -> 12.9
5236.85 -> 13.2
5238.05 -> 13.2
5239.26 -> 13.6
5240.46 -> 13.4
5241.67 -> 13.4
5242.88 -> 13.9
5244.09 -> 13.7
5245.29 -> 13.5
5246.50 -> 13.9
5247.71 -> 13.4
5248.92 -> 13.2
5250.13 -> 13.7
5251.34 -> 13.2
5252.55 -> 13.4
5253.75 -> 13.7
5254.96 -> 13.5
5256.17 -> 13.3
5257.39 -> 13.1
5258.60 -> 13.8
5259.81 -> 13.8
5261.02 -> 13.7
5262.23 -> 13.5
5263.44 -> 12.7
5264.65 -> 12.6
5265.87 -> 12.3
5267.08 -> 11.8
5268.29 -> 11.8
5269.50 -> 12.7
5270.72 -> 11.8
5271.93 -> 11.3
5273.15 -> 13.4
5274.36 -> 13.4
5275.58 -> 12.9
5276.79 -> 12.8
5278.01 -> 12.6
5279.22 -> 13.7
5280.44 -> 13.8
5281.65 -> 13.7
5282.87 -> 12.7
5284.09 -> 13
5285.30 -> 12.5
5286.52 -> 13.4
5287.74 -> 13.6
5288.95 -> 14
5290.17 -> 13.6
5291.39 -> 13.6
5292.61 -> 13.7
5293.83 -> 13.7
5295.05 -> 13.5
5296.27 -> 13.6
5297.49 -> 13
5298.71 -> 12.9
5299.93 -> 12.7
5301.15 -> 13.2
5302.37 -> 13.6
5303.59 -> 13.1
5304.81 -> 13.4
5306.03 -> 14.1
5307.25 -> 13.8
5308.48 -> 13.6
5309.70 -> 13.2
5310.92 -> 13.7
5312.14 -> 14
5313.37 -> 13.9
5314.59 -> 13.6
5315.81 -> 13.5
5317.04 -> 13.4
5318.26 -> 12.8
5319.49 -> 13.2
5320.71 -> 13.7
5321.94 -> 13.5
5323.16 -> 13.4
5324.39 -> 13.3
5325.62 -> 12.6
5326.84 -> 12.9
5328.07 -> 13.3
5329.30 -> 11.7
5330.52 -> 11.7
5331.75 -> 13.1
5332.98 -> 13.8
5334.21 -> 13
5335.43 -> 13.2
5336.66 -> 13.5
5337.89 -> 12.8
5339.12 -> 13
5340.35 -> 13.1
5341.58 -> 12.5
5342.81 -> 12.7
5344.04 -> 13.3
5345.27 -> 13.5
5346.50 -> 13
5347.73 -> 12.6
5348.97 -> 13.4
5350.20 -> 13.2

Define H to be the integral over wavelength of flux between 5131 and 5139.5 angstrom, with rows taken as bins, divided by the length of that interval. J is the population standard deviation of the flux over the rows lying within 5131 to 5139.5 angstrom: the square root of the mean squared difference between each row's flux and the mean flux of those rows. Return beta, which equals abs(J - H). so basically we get 13.02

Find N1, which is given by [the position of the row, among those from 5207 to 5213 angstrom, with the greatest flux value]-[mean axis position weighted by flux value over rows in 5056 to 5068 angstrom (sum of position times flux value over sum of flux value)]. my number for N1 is 150.9 angstrom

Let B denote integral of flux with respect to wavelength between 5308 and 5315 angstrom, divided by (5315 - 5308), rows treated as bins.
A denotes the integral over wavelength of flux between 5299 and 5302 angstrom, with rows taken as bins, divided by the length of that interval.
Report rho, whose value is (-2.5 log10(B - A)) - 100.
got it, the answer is -100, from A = 13.0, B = 13.7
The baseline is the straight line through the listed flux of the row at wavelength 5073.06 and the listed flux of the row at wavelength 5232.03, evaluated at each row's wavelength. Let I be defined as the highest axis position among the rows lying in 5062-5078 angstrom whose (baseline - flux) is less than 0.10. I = 5075.39 angstrom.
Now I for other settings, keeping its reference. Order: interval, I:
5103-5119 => 5118.82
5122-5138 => 5137.71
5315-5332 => 5323.16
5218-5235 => 5232.03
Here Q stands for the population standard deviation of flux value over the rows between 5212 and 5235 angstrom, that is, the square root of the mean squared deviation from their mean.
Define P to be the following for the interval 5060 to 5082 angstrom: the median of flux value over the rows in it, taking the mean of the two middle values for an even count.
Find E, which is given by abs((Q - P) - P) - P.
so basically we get 13.2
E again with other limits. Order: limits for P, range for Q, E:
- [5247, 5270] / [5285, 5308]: 12.9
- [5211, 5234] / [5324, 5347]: 12.8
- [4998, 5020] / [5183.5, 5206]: 11.8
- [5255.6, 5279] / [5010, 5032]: 12.4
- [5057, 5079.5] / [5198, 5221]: 13.3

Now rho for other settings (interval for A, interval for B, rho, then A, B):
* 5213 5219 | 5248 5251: -98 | 13.3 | 13.4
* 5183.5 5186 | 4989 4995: -102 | 9.2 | 13.6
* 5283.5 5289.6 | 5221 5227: -97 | 13.3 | 13.4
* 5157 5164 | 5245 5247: -98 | 13.5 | 13.7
